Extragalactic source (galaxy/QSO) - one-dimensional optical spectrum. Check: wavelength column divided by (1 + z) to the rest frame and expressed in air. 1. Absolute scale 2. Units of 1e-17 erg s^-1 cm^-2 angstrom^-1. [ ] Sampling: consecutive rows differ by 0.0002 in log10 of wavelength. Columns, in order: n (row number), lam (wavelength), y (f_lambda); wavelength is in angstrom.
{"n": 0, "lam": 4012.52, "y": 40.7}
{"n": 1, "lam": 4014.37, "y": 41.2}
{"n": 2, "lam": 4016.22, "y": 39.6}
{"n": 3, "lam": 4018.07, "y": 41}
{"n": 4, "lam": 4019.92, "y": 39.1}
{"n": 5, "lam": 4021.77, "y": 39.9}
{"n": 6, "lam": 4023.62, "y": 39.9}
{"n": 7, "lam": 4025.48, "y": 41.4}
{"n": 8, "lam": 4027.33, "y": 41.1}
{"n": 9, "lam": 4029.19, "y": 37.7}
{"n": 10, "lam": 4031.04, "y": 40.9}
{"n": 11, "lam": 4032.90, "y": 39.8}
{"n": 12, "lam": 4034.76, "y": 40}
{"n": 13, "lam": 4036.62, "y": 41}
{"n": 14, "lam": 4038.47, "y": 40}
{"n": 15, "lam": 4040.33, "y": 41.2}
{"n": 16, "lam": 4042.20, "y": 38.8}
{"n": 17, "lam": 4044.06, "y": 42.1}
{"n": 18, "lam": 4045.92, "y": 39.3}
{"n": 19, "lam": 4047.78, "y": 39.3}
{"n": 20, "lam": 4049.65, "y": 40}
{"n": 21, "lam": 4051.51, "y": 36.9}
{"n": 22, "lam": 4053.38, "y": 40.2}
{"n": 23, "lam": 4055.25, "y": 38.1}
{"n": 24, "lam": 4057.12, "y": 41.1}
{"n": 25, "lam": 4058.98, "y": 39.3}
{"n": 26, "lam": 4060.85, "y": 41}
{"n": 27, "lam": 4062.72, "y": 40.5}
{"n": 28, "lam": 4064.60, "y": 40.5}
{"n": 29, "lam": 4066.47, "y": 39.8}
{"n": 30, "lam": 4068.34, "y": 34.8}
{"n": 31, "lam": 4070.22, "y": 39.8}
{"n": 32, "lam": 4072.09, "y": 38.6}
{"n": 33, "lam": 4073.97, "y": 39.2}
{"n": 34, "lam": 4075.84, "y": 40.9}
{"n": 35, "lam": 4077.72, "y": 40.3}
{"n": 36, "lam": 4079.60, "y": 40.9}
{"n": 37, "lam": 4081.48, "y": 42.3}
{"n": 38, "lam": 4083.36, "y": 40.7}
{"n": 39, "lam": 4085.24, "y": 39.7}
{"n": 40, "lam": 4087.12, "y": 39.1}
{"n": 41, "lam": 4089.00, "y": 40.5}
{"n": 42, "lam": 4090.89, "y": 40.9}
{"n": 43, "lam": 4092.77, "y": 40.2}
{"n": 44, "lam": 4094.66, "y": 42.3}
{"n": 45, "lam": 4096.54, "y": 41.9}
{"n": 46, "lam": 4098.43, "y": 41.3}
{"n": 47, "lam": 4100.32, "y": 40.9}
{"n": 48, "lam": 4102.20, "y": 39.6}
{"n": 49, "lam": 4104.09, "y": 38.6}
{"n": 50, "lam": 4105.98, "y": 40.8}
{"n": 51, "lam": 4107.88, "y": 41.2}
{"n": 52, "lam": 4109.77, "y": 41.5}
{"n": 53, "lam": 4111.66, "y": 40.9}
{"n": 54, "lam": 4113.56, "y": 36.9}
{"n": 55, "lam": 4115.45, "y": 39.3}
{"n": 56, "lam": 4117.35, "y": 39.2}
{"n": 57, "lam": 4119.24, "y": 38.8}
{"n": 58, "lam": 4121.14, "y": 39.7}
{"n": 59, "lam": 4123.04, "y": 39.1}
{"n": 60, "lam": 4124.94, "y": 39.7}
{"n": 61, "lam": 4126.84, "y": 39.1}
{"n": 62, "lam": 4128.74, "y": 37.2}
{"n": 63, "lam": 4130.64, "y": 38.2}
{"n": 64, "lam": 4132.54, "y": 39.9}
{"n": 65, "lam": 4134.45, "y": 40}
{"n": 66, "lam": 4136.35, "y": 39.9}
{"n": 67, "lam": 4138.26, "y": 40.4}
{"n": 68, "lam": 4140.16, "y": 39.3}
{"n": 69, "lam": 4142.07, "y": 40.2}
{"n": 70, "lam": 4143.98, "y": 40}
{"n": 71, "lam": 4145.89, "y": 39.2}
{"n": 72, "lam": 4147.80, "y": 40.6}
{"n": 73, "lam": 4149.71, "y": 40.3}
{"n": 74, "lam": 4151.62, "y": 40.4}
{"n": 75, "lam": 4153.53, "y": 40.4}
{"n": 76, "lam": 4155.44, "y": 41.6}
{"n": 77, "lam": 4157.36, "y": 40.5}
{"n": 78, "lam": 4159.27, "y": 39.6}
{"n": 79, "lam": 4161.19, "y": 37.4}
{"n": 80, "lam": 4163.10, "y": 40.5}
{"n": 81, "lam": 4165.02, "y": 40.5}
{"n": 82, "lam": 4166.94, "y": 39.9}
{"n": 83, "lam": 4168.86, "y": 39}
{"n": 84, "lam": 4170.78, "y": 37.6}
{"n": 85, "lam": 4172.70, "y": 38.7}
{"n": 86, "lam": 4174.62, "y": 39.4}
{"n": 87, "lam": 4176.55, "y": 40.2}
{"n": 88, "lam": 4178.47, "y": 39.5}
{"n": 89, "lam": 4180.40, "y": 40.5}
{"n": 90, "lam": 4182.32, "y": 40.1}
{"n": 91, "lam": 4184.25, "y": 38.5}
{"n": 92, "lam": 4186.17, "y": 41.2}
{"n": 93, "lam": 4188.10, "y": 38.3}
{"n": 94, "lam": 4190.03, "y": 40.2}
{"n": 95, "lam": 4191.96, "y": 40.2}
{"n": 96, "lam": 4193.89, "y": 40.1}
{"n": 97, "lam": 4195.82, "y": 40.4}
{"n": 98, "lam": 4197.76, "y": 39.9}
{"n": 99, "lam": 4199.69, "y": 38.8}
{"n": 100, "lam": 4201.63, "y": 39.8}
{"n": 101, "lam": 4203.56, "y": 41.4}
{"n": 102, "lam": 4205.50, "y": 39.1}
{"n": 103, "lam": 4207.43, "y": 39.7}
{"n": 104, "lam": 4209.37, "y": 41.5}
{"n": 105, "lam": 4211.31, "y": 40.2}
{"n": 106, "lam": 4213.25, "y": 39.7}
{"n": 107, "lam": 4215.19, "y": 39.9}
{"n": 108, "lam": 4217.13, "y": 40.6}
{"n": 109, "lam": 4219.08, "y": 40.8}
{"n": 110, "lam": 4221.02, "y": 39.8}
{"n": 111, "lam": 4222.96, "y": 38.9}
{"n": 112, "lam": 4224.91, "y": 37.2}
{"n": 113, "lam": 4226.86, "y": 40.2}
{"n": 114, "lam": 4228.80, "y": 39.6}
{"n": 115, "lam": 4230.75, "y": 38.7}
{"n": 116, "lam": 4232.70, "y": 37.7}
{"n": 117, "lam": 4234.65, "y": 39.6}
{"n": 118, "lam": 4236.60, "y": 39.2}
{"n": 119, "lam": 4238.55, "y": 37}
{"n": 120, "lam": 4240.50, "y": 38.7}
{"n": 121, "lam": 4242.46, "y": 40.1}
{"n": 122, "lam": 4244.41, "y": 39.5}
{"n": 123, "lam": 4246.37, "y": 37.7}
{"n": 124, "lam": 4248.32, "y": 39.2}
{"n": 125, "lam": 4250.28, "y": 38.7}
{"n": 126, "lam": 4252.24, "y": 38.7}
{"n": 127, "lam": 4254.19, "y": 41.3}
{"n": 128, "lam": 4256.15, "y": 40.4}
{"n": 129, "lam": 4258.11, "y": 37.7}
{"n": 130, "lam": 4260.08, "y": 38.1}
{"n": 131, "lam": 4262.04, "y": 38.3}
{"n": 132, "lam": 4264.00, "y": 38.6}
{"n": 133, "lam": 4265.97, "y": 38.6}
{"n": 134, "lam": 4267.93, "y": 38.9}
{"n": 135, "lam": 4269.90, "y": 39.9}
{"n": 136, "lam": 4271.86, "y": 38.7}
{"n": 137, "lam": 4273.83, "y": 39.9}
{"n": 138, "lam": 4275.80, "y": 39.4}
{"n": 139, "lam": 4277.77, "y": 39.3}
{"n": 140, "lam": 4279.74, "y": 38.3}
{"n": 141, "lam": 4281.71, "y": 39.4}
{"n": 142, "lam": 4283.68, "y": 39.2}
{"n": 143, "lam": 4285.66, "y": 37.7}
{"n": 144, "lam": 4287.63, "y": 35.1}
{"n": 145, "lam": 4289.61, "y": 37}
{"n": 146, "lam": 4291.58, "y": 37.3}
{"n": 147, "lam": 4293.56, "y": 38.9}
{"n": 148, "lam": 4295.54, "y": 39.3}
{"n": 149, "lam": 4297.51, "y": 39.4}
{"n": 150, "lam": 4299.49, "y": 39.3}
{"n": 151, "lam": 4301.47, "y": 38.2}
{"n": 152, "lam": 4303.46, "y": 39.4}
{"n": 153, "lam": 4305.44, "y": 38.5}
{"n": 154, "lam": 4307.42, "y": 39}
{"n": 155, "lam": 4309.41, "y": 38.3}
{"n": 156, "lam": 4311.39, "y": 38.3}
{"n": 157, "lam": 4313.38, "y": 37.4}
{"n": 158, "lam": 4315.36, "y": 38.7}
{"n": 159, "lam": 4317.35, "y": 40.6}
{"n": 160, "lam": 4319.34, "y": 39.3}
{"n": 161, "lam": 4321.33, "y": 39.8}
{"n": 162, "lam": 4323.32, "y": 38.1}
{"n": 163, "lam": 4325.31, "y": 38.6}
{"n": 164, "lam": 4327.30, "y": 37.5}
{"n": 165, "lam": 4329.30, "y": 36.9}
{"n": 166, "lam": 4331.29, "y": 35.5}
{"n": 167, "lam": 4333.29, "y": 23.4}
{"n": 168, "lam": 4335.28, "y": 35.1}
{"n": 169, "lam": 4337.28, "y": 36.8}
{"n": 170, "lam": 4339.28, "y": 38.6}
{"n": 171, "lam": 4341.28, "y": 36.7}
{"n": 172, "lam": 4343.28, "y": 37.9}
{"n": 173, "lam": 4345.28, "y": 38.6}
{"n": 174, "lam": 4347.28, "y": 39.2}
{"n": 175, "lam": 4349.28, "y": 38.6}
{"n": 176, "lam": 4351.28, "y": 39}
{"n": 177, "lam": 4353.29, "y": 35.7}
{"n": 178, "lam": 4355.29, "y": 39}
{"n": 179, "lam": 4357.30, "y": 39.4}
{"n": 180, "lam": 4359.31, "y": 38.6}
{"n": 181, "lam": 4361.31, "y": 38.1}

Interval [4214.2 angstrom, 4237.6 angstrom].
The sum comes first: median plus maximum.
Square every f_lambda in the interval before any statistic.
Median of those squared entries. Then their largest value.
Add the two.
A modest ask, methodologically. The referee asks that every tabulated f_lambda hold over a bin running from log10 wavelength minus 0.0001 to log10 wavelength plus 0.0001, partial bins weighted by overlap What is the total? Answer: 3233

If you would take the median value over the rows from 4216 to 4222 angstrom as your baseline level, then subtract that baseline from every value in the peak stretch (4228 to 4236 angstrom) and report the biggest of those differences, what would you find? -1.0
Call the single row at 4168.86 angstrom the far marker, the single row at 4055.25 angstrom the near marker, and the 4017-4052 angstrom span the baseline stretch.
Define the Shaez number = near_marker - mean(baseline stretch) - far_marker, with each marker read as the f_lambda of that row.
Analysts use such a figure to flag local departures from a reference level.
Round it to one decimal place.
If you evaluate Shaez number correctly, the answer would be -40.9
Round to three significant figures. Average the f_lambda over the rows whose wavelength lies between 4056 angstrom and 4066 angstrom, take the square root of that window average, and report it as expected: 6.36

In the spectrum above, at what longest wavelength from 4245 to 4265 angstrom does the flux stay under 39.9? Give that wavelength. 4264.00 angstrom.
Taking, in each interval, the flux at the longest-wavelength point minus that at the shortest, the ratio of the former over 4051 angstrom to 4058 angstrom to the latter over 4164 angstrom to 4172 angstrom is -1.4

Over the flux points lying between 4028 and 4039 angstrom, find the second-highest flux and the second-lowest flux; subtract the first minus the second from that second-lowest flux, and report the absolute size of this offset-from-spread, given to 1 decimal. 38.7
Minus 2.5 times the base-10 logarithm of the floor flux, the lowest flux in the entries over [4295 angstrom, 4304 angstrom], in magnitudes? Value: -3.96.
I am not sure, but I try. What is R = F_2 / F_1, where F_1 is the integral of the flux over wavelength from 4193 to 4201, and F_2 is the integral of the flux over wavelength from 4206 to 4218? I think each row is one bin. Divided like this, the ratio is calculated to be 1.52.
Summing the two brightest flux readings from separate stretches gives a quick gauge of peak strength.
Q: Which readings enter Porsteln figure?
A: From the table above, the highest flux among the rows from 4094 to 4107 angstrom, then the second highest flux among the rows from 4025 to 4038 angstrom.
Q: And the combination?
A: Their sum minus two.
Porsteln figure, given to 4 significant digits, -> 81.40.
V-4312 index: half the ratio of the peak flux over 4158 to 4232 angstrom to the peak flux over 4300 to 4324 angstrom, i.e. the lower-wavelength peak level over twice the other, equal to 0.511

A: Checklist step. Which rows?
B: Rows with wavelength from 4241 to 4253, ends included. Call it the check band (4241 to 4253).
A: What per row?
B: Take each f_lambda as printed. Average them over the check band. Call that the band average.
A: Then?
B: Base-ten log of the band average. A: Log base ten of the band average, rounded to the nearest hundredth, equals 1.59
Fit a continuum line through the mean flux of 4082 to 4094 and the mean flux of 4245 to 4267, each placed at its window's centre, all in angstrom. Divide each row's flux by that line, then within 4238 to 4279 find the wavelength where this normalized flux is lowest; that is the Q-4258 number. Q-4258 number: 4238.55 angstrom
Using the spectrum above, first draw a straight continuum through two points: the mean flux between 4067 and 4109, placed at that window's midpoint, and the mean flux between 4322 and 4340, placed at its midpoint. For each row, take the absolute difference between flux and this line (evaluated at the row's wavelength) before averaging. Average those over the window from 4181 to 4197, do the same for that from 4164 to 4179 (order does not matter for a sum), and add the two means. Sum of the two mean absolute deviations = 2.6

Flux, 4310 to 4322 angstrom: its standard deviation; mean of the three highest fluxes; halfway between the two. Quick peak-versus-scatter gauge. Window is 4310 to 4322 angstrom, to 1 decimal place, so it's 20.5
